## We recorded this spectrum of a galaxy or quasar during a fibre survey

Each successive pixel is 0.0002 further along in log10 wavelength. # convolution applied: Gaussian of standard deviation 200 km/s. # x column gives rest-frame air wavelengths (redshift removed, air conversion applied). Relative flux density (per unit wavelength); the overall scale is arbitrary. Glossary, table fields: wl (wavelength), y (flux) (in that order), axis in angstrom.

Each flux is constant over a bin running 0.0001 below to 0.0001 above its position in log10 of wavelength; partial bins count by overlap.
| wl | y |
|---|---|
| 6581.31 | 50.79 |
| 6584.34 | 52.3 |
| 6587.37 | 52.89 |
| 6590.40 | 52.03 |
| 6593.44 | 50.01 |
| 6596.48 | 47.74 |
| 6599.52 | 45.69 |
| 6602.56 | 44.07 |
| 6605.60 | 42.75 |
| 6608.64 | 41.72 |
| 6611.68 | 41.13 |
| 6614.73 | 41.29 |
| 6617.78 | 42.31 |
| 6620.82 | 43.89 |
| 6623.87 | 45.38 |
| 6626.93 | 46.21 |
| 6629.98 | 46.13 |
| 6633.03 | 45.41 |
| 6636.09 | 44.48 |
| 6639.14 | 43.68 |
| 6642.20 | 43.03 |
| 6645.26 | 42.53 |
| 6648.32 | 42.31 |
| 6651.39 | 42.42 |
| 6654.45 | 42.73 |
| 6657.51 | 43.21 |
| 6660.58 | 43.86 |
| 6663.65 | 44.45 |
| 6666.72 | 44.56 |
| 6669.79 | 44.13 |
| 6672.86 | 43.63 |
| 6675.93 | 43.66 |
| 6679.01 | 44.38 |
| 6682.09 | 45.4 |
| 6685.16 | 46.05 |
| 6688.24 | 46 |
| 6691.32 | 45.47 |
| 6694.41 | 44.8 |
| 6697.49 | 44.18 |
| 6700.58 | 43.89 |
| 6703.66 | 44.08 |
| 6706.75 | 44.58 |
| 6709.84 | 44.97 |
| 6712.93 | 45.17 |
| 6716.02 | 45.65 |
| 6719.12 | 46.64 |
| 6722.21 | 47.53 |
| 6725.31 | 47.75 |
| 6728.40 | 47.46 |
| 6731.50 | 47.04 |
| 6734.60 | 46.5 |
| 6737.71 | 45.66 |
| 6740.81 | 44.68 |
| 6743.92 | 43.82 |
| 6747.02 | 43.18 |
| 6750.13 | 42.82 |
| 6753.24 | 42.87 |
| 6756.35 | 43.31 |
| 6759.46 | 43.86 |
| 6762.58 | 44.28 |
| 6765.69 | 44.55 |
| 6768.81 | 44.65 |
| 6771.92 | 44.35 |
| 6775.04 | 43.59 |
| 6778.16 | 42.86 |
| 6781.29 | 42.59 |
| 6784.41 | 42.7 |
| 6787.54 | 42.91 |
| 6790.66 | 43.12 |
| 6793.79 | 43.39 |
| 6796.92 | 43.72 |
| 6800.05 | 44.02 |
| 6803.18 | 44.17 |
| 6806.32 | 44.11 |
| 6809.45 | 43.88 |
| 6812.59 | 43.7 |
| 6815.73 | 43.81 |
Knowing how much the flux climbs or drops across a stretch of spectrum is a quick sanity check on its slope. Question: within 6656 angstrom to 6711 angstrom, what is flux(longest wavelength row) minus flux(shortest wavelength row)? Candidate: 1.8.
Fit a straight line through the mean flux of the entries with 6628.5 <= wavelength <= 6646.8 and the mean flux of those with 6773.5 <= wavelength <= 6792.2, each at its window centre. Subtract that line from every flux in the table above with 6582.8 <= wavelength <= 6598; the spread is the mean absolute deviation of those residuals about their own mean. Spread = 1.66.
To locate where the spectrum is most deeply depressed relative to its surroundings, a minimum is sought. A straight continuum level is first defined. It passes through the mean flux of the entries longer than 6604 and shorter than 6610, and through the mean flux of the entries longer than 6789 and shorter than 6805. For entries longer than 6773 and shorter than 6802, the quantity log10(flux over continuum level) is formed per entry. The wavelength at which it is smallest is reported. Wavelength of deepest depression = 6781.29 angstrom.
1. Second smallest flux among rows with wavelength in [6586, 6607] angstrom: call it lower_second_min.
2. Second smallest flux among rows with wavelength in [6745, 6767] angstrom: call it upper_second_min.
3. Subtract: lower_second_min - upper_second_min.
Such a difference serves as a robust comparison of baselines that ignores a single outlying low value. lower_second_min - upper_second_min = 1.2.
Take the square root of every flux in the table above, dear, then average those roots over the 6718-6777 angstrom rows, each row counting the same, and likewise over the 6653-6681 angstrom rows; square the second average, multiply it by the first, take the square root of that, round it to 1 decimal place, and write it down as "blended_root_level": 17.1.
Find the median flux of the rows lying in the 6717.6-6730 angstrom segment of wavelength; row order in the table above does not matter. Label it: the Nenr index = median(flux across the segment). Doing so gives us 47.5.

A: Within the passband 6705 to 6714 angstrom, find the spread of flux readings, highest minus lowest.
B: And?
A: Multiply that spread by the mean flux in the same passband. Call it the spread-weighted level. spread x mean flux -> 26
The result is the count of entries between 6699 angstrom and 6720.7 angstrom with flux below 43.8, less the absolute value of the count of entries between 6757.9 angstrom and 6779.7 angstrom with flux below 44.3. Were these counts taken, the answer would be -4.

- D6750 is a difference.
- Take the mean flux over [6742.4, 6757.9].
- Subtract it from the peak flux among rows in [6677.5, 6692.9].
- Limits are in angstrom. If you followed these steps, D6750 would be 2.8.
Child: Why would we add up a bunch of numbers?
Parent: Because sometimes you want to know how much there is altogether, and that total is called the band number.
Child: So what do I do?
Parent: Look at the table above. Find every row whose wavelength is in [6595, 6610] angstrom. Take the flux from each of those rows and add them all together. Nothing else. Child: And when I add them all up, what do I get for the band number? 222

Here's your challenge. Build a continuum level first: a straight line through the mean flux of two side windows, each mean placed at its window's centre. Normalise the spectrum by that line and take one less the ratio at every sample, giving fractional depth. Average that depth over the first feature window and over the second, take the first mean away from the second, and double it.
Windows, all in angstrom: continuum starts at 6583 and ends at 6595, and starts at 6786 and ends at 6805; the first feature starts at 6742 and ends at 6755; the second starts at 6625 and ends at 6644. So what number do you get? 0.11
